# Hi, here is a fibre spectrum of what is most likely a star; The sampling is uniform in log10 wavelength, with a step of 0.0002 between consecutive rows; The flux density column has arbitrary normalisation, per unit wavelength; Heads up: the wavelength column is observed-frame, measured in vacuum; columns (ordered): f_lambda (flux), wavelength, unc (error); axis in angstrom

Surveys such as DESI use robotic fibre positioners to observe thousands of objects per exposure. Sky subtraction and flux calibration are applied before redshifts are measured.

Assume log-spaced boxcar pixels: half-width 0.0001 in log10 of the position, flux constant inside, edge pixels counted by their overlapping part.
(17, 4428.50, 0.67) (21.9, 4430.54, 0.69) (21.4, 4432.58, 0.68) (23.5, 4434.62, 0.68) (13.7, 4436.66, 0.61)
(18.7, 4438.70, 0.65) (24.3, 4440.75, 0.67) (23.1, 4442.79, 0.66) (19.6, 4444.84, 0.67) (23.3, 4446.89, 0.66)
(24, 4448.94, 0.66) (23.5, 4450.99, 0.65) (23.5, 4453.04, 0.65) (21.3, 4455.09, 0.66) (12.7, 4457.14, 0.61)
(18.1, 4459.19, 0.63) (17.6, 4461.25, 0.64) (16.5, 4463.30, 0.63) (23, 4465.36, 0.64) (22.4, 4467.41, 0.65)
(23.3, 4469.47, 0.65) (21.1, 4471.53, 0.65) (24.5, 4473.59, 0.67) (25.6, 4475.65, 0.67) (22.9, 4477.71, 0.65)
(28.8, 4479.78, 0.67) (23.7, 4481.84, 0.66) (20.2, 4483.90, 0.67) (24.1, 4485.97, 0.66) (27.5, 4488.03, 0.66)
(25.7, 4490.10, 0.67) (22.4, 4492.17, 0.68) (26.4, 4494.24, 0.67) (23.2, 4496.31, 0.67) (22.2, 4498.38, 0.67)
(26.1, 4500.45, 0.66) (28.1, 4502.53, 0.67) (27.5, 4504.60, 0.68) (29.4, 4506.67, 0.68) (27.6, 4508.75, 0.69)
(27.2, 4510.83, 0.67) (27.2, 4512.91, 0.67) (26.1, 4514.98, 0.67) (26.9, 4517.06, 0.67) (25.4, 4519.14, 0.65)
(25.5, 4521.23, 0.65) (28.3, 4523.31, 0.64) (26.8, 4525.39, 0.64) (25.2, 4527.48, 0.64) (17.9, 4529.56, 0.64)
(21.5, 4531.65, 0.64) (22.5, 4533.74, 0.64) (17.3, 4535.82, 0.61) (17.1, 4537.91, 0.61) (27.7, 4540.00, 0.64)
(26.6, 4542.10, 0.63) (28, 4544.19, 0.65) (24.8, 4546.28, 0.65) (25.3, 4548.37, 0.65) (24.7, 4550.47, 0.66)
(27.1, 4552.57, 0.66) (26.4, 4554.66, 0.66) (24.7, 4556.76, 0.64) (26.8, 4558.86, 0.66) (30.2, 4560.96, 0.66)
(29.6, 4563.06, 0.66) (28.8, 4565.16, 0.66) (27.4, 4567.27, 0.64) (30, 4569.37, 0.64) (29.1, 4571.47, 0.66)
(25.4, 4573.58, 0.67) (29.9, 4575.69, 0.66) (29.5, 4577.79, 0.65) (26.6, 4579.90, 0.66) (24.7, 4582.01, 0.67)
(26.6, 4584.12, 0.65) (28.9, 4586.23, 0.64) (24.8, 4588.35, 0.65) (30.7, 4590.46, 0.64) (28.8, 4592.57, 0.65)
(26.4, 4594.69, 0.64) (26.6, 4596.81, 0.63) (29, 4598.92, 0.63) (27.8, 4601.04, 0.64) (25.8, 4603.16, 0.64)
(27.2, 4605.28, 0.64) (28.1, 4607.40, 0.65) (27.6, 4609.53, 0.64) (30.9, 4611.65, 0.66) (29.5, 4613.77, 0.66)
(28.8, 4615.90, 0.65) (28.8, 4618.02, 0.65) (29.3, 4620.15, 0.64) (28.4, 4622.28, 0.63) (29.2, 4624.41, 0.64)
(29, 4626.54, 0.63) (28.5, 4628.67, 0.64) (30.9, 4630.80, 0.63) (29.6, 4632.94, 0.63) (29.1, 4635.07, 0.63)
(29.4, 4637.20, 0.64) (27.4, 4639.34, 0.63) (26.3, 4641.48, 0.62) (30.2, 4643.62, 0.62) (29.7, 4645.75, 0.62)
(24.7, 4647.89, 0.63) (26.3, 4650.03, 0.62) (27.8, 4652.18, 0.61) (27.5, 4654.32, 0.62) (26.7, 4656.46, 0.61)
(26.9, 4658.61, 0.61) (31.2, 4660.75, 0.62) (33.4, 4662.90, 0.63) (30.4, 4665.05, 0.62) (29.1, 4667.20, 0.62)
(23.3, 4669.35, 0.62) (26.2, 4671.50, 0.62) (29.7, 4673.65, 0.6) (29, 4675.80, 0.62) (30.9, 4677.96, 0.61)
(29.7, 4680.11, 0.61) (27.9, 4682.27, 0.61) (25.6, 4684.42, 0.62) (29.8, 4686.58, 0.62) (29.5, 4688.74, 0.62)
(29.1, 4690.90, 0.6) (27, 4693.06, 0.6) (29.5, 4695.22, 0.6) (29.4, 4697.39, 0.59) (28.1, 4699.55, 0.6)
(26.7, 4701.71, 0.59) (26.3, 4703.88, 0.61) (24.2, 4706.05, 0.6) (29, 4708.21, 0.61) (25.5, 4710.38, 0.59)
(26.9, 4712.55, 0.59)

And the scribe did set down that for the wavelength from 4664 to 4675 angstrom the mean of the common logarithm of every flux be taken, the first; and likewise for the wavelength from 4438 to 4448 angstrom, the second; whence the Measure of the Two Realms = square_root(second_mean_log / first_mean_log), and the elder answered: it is 0.963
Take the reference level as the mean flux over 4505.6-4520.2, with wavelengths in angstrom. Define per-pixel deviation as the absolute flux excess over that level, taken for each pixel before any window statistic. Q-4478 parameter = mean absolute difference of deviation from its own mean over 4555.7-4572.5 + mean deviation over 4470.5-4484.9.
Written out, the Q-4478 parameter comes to 4.6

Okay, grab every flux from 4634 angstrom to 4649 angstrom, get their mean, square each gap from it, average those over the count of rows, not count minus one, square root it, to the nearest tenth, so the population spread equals 1.9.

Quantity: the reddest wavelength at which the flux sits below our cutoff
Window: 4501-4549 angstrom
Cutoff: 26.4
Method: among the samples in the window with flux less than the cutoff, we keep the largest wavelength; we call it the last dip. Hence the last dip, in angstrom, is 4548.37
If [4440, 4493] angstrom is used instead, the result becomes 4492.17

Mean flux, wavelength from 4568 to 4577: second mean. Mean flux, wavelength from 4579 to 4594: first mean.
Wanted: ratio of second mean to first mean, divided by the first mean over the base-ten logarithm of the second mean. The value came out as 0.056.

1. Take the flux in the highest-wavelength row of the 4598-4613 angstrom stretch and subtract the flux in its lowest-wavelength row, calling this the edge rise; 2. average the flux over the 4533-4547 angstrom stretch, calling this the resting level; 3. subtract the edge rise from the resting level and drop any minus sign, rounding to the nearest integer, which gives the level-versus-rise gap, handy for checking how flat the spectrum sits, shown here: 22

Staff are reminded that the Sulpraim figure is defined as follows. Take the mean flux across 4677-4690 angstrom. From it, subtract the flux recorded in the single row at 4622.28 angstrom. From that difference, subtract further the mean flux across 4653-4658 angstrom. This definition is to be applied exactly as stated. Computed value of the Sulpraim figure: -27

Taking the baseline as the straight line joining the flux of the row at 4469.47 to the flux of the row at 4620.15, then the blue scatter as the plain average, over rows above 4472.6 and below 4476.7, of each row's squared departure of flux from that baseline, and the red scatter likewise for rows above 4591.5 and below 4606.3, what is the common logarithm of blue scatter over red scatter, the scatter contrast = 0.0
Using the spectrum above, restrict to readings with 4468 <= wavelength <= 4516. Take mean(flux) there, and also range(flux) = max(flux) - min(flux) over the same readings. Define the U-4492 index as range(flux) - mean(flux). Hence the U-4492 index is -16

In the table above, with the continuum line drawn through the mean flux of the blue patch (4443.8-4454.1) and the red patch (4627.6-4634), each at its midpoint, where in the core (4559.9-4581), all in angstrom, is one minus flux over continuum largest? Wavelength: 4573.58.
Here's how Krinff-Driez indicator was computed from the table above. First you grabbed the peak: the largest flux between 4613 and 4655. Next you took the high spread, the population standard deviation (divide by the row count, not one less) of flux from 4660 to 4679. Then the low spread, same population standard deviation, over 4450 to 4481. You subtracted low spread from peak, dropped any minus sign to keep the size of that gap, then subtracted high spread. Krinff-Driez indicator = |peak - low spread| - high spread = 24.2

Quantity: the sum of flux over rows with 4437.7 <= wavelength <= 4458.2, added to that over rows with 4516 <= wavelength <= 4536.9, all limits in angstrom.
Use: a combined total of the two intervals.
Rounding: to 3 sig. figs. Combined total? 451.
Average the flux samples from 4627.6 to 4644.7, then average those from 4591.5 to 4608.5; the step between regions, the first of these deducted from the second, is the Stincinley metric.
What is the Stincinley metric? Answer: -1.5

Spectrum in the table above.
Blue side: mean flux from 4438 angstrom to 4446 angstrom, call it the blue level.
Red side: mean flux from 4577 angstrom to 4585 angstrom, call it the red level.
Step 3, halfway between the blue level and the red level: 24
